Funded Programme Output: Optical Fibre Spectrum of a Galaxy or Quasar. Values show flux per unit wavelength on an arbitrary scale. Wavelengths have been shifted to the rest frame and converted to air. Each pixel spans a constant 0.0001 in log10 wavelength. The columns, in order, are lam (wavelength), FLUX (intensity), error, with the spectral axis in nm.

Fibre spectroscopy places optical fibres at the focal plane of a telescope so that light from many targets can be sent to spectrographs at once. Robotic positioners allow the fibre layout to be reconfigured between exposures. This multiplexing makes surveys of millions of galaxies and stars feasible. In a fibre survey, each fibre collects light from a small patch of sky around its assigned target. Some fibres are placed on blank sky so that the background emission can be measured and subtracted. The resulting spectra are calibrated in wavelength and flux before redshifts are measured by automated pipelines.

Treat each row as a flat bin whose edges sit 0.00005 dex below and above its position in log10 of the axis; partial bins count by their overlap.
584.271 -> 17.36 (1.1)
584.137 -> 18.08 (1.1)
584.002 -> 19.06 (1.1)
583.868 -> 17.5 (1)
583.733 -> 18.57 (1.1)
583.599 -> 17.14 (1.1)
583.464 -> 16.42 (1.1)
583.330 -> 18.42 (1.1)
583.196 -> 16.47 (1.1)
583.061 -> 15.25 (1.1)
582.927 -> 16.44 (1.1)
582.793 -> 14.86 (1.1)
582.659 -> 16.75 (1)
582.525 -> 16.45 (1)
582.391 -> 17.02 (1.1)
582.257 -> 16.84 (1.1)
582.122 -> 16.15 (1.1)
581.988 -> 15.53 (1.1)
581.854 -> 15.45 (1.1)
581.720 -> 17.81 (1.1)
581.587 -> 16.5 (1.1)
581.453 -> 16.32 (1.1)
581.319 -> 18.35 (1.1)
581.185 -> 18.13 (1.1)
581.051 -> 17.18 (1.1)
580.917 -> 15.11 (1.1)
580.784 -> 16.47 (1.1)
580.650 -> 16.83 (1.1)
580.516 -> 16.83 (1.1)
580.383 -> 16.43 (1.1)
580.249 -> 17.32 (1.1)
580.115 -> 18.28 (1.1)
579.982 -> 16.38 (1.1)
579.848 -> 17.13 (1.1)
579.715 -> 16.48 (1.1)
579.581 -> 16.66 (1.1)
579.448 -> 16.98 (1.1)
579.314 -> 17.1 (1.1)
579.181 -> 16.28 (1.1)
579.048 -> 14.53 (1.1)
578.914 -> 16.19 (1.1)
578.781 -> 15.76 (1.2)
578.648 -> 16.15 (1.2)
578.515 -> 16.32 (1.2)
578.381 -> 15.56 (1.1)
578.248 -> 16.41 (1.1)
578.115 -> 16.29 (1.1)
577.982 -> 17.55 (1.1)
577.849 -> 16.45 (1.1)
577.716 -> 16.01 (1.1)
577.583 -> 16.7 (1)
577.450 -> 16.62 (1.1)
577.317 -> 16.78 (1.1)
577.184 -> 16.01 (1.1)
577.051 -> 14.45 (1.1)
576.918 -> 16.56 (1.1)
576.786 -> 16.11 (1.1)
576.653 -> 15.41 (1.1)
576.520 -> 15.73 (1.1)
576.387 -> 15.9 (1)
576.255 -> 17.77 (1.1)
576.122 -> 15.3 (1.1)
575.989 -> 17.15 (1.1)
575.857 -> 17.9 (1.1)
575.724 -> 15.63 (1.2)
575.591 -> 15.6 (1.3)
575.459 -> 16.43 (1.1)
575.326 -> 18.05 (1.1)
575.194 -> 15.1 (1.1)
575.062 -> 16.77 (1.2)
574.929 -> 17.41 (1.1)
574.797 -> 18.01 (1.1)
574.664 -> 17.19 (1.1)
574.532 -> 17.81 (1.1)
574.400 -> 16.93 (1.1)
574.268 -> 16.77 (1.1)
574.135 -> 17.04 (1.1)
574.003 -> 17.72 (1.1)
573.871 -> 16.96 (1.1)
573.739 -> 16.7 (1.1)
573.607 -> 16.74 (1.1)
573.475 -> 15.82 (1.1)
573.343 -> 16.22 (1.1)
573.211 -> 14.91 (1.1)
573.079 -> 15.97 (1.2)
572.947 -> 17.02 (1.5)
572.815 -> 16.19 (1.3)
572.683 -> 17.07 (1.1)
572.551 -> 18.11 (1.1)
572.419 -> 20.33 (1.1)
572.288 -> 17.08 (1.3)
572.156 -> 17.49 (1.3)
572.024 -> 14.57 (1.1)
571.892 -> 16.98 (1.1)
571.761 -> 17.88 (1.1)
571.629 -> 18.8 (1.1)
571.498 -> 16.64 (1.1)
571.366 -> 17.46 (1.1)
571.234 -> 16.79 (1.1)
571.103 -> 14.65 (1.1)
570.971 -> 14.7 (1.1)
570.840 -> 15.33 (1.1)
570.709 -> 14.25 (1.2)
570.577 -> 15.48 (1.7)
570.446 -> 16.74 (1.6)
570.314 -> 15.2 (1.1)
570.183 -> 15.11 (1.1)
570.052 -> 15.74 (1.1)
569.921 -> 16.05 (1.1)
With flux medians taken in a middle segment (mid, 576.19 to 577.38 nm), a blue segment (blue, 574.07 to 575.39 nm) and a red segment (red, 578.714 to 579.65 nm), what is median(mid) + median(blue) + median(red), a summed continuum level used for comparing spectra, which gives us 49.4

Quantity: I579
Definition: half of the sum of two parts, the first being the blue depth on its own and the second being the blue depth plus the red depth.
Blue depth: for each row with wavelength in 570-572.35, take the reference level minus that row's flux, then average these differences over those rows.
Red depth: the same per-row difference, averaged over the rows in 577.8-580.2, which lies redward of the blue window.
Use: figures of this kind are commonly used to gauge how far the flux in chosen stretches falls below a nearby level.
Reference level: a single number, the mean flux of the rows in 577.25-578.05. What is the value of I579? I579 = 0.6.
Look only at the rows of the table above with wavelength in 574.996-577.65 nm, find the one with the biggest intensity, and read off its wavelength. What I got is 575.326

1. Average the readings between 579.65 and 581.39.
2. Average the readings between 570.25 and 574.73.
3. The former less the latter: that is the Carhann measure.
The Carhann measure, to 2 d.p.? 0.36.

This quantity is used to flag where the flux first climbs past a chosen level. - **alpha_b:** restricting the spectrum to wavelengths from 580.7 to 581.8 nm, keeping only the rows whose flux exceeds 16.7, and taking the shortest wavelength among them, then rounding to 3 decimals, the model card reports 581.051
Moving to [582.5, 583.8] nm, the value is 582.659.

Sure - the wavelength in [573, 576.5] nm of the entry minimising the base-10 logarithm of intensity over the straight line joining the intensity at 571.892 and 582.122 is 573.211 nm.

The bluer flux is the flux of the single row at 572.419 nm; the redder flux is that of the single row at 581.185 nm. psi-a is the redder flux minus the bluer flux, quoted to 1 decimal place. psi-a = -2.2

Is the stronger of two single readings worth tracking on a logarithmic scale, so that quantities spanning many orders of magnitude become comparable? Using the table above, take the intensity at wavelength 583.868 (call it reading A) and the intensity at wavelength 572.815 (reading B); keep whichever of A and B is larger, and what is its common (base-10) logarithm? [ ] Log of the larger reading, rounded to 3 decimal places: 1.243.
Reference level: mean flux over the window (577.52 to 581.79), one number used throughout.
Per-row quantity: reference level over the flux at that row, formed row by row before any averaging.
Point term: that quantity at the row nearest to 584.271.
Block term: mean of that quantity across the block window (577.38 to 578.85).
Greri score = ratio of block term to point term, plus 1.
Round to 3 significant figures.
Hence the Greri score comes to 2.06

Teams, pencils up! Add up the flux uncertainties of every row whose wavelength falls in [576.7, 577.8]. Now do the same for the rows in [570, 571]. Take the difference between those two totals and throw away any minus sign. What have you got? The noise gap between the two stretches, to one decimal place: 1.3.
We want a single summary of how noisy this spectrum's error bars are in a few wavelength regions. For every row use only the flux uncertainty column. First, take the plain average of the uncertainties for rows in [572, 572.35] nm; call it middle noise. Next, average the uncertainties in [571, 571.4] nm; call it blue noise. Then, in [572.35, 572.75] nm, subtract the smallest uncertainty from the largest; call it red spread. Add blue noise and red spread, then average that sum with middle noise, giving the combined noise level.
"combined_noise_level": 1.17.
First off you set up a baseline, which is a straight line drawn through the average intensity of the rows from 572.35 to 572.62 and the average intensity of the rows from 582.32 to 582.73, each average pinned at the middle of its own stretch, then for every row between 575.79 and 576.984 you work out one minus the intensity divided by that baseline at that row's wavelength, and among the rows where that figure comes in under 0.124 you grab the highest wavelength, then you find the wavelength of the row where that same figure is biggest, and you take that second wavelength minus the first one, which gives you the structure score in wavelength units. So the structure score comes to -0.80 nm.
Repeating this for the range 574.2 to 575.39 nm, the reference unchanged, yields -0.13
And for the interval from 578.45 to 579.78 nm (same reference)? -0.67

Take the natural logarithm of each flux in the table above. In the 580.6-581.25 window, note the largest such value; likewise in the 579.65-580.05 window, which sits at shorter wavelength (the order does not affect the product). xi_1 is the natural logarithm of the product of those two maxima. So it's 2.108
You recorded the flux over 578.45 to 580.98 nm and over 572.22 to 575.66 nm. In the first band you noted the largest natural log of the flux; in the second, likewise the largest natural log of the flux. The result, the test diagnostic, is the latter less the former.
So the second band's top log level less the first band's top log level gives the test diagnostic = 0.11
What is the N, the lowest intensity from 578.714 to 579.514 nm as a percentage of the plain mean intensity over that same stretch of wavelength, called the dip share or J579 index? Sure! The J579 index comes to 90.0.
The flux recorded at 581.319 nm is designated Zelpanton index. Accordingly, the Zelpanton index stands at 18.35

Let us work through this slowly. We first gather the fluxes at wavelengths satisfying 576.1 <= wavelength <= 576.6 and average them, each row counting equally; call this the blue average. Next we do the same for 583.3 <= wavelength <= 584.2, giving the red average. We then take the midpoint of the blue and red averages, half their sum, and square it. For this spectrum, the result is 290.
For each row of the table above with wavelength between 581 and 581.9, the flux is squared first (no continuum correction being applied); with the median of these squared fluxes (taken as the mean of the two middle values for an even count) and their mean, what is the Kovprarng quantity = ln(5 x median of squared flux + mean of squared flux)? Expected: 7.48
